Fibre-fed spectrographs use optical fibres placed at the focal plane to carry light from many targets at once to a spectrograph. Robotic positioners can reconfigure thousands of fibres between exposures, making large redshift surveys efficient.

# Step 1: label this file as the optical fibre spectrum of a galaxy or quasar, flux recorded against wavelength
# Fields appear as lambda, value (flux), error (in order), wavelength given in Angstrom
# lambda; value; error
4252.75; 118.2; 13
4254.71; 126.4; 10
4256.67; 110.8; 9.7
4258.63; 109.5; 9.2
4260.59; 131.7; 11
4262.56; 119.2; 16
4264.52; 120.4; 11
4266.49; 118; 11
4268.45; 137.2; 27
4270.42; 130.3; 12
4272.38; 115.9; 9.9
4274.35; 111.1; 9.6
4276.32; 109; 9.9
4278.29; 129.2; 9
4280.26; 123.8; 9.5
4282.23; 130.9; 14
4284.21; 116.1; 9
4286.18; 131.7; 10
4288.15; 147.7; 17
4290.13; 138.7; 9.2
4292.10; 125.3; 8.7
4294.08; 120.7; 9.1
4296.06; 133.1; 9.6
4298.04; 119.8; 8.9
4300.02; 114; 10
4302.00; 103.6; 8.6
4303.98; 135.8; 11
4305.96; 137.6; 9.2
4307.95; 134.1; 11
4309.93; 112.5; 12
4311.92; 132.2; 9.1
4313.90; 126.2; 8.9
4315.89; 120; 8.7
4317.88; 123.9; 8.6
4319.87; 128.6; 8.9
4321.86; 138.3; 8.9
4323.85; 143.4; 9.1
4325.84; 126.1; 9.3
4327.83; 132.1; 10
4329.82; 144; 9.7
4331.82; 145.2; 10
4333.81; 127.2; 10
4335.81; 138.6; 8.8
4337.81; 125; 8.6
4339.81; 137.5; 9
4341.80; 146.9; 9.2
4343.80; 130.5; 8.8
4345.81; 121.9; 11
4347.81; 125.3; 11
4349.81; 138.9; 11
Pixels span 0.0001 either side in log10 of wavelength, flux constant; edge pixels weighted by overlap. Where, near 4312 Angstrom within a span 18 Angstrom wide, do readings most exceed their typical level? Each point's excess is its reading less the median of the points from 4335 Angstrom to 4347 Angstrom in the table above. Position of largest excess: 4305.96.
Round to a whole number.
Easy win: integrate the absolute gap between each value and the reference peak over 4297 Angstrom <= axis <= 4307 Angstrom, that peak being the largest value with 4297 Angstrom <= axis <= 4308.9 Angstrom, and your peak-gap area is 153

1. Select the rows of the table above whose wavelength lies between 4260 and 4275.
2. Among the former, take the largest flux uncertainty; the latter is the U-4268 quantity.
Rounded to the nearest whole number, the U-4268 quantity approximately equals 27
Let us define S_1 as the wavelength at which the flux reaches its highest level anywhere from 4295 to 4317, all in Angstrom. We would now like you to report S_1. 4305.96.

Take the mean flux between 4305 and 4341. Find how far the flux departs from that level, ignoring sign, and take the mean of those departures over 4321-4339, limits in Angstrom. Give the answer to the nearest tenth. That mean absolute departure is 7.5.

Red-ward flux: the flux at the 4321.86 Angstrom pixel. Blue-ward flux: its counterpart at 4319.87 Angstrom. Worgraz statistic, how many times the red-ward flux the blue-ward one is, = 0.93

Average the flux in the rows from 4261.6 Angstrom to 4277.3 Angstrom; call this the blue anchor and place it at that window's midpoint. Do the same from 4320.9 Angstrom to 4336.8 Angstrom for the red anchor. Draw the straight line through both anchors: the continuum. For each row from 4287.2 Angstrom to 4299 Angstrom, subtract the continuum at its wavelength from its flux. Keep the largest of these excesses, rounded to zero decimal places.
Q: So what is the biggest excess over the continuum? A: 22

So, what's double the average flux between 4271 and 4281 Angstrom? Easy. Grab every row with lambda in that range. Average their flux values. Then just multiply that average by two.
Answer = 236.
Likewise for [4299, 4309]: 250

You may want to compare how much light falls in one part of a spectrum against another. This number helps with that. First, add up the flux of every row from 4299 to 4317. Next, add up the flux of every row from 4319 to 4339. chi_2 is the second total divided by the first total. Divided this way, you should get 1.2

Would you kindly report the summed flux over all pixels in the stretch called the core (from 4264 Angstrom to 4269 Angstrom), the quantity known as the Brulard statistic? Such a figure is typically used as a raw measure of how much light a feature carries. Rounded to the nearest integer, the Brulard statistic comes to 376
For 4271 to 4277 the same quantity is 336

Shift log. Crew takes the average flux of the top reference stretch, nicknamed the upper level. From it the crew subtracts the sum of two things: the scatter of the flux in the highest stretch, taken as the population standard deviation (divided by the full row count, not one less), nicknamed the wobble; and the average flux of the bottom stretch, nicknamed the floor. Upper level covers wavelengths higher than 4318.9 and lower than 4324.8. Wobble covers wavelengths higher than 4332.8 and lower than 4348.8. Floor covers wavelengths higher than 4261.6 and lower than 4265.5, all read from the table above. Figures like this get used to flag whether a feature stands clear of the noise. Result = 9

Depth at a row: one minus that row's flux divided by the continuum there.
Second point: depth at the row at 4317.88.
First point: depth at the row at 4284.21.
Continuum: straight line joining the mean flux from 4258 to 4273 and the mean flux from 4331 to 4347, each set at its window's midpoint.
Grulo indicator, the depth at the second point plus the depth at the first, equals 0.13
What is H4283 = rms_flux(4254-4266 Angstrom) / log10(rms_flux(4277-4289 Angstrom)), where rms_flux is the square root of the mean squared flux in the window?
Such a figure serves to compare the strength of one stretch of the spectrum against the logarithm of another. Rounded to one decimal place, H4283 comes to 56.7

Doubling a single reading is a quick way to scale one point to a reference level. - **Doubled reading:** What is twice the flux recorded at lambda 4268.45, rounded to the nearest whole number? 274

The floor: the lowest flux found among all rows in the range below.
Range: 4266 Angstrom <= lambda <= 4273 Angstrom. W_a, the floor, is 115.9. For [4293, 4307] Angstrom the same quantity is 103.6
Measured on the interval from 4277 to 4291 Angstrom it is 116.1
